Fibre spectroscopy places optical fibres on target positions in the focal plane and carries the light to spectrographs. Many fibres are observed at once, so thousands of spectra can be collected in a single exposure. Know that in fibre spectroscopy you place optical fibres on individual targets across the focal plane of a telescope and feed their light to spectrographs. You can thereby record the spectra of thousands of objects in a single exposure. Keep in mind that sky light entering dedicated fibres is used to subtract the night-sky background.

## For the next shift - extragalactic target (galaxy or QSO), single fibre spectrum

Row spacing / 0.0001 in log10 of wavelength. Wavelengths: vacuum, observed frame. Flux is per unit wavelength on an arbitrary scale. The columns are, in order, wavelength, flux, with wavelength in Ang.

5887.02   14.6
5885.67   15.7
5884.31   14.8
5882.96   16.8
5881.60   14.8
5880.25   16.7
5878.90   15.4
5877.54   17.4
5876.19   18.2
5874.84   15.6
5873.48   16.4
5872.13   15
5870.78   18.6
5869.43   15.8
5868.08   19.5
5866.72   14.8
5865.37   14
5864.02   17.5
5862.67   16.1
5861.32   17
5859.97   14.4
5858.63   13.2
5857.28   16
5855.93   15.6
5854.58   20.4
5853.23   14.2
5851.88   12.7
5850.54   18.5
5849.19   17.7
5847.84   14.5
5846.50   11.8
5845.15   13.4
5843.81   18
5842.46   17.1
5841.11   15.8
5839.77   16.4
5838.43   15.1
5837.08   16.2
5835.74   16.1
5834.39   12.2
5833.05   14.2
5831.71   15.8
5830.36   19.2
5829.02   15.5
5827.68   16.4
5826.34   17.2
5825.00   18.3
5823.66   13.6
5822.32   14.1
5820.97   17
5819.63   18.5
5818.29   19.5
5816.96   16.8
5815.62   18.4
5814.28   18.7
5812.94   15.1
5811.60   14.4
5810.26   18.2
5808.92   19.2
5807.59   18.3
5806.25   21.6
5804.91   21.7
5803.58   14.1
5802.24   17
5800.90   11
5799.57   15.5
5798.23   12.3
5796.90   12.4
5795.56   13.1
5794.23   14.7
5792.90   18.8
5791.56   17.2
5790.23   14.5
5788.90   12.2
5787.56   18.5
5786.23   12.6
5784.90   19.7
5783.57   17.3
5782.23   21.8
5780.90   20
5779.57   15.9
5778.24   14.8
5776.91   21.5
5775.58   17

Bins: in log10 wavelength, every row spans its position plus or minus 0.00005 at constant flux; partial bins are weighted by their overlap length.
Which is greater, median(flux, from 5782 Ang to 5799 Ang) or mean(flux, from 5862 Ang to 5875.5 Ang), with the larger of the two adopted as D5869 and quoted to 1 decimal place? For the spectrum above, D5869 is 16.3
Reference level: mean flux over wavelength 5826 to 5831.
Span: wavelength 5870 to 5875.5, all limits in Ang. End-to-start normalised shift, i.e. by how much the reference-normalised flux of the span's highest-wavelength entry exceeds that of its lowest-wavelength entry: -0.18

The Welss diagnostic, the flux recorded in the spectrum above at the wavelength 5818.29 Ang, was 19.5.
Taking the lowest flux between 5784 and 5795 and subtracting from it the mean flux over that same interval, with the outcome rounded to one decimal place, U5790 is -3.8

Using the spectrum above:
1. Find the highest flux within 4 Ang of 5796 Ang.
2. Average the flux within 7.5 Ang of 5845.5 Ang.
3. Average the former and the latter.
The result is 17.2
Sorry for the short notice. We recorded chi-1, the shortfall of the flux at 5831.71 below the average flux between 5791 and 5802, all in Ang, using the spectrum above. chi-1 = -1.4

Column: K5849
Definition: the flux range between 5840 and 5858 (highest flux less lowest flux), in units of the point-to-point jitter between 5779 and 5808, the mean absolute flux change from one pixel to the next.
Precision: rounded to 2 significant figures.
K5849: 2.5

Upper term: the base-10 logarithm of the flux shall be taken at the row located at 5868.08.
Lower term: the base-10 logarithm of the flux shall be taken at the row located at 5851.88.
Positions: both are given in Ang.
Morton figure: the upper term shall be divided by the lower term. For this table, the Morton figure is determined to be 1.17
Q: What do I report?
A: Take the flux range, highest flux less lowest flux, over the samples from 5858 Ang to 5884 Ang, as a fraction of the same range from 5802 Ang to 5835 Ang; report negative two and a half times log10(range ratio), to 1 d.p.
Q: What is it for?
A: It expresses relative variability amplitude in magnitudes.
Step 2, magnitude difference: 0.4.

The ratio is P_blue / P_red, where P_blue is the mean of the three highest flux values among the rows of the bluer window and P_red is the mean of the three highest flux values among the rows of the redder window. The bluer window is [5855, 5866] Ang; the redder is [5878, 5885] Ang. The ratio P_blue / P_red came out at 1.03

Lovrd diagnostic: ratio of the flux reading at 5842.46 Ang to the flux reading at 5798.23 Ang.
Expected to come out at 1.39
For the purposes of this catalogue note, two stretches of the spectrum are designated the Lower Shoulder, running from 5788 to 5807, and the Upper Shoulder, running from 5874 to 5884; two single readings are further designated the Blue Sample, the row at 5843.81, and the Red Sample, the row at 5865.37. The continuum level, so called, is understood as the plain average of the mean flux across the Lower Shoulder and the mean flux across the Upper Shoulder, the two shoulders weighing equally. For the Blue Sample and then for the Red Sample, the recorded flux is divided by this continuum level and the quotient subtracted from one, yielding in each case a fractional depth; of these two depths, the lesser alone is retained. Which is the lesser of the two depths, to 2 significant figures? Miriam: -0.13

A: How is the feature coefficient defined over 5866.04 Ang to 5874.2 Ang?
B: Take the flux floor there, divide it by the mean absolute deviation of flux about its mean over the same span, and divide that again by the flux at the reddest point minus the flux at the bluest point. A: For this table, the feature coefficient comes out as 6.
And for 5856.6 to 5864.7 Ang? 7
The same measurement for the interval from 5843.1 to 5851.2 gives 10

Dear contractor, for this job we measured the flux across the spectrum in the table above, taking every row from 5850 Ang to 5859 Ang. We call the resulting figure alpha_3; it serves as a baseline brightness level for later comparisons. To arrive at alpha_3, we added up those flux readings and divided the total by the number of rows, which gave 15.8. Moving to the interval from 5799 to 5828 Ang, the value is 17.0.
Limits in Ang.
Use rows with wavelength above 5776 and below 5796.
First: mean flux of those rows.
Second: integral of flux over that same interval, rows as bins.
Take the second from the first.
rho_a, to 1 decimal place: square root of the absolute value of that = 17.9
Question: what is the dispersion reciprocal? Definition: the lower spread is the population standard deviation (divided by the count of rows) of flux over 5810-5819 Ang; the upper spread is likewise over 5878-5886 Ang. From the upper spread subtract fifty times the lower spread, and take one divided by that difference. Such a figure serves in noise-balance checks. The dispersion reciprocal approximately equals -0.011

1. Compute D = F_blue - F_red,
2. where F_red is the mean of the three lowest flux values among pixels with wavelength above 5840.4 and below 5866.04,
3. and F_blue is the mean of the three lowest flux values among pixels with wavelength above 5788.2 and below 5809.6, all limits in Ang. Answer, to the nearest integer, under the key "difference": -1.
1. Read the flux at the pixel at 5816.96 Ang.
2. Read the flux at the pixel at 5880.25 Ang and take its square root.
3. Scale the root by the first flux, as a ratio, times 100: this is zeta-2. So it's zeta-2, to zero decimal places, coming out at 24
